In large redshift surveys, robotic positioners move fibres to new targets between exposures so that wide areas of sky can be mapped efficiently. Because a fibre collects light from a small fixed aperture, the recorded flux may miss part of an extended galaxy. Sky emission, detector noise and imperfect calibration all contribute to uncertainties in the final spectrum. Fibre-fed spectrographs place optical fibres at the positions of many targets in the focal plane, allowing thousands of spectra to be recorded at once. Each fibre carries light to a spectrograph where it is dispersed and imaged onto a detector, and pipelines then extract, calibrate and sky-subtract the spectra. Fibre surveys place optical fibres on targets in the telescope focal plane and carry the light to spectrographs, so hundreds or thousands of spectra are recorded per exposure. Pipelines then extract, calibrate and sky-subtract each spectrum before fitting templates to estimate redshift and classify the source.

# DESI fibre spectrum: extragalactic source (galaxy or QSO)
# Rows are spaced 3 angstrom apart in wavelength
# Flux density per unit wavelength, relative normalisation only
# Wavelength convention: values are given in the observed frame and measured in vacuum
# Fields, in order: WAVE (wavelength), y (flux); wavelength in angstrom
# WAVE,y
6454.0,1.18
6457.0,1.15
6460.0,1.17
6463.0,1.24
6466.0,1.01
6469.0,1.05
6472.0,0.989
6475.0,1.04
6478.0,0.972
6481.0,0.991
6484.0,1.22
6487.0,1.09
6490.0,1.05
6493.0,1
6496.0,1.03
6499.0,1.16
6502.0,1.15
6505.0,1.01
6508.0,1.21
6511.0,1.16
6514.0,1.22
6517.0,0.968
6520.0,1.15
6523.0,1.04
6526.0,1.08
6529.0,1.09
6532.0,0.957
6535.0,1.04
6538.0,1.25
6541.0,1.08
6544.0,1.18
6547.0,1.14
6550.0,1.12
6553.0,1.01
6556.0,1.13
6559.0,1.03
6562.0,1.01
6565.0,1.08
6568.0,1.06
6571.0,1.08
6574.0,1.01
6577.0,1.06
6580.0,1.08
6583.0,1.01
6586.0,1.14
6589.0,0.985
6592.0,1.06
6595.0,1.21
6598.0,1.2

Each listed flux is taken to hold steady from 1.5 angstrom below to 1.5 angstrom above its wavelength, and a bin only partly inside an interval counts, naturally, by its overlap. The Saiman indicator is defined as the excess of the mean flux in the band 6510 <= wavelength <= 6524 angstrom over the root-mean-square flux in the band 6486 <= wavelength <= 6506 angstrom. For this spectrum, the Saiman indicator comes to 0.036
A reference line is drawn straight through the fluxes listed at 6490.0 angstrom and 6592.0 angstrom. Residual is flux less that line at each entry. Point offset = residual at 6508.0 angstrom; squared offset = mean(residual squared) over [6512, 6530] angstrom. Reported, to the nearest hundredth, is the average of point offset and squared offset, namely 0.08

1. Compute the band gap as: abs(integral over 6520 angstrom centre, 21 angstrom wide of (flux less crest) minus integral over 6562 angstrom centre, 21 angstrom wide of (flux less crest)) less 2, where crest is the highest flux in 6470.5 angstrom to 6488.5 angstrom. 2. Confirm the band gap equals -1.1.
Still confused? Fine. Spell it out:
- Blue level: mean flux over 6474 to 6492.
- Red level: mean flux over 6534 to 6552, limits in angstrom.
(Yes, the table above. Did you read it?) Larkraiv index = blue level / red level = 0.93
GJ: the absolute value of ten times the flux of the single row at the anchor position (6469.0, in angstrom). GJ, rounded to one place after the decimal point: 10.5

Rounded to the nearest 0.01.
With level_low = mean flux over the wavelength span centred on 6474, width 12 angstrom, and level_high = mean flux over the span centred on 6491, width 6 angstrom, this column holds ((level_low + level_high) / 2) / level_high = 0.99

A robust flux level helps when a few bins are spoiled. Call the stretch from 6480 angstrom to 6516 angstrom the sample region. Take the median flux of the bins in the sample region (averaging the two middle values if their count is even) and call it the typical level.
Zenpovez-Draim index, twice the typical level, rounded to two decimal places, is 2.24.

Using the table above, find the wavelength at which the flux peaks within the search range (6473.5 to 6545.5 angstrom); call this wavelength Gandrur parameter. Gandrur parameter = 6538.0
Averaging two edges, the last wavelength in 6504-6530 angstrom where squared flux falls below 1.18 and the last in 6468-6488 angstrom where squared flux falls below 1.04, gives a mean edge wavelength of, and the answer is 6503.5 angstrom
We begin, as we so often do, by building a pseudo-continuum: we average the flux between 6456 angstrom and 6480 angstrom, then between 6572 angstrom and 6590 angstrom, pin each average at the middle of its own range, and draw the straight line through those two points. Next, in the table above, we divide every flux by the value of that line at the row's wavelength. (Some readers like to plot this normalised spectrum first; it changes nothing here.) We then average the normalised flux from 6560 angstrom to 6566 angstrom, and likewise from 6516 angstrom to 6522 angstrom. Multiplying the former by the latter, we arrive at 0.99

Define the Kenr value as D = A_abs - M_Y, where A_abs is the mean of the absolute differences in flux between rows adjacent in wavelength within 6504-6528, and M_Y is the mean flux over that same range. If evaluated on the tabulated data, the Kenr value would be -0.98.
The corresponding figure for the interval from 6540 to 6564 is -1.01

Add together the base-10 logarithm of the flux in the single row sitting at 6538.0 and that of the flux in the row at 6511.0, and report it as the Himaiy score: 0.16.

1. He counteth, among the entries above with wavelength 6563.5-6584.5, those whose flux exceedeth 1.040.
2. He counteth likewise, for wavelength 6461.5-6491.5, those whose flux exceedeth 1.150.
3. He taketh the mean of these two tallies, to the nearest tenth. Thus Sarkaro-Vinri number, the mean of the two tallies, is 3.5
